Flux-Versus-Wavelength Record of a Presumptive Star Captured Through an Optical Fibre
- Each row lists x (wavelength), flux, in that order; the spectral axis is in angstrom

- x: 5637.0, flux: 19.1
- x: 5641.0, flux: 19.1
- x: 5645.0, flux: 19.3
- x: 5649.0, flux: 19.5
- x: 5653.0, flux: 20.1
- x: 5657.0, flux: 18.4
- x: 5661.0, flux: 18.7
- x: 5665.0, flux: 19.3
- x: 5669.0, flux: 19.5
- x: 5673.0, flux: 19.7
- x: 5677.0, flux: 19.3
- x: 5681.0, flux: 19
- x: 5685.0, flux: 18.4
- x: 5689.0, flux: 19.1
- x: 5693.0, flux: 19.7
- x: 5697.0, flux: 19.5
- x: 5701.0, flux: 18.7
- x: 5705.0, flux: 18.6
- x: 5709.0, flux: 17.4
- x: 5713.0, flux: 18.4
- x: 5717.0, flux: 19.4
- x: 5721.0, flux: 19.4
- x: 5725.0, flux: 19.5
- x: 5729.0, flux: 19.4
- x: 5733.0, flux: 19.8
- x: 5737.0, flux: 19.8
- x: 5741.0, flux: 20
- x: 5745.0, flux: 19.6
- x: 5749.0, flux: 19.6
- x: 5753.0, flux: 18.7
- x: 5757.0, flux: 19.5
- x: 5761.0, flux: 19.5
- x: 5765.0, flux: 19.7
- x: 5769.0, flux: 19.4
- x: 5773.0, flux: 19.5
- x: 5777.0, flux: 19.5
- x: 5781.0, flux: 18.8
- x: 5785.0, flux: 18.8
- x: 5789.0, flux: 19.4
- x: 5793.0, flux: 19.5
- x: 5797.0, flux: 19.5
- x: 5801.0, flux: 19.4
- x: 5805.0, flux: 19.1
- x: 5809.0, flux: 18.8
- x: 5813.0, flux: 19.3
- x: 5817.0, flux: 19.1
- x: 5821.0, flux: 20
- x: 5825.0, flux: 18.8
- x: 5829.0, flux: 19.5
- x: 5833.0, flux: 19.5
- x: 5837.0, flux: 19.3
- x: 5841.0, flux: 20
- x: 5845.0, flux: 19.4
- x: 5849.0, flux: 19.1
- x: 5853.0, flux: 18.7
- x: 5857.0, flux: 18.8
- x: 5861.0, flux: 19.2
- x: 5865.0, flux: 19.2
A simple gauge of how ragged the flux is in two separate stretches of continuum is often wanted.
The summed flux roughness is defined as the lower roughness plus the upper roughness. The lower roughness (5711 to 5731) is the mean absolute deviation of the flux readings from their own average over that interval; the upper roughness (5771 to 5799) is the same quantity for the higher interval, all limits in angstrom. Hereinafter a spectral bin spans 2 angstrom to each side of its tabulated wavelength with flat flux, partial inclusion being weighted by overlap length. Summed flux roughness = 0.61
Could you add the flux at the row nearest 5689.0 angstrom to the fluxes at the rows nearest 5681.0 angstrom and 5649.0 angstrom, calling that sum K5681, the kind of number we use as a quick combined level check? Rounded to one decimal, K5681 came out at 57.6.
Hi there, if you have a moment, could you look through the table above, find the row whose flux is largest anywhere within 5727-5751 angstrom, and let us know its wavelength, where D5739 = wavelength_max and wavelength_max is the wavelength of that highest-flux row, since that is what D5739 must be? 5741.0 angstrom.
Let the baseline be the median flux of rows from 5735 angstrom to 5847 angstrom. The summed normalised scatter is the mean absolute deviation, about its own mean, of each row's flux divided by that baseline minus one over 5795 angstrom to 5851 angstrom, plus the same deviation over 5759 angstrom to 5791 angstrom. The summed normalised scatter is 0.0274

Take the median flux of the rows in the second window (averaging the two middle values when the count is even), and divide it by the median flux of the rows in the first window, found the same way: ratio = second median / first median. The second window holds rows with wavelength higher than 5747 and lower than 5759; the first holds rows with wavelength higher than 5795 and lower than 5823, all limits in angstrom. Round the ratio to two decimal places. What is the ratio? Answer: 1.01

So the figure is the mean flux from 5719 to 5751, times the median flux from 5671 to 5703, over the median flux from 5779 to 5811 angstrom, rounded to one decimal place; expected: 19.6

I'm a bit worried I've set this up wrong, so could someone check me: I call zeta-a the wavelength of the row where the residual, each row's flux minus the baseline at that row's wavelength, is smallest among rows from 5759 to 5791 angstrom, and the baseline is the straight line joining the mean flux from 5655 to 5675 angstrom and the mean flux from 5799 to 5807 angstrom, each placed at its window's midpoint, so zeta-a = 5785.0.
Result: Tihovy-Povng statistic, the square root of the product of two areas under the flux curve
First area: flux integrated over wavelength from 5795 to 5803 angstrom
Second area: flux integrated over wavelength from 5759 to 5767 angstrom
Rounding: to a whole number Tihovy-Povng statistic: 156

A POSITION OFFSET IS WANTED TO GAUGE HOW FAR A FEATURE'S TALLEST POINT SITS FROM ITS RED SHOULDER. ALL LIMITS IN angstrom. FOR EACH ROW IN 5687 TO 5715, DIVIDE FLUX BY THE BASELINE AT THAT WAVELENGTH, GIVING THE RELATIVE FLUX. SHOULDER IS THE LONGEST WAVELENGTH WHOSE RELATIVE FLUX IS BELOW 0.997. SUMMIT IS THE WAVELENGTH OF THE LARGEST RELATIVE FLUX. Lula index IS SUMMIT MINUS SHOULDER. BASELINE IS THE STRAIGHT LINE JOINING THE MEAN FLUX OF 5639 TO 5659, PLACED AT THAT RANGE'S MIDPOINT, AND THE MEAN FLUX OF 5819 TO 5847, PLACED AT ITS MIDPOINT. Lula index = -20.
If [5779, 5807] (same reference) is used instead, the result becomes -12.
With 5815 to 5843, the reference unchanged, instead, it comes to -16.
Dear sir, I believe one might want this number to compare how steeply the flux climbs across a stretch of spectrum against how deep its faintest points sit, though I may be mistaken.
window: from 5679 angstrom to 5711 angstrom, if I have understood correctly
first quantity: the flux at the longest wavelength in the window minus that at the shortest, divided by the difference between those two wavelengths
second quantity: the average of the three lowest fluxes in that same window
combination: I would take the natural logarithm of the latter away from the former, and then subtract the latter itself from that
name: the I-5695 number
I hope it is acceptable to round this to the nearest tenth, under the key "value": -21.1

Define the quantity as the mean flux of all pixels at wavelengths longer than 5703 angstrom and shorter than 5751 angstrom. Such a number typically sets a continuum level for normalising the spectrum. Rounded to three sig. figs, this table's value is 19.2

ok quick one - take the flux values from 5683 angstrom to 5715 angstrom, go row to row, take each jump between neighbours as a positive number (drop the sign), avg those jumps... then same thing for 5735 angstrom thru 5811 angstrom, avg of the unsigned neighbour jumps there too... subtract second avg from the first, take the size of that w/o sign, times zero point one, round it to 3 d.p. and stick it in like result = 0.038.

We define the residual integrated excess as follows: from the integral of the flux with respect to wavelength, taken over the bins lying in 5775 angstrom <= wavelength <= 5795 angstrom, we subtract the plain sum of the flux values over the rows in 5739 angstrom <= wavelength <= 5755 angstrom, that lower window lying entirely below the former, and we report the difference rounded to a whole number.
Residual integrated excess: 306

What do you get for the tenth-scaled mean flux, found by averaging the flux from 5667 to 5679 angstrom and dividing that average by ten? 1.950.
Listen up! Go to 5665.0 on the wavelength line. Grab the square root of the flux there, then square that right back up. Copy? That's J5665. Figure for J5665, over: 19.30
